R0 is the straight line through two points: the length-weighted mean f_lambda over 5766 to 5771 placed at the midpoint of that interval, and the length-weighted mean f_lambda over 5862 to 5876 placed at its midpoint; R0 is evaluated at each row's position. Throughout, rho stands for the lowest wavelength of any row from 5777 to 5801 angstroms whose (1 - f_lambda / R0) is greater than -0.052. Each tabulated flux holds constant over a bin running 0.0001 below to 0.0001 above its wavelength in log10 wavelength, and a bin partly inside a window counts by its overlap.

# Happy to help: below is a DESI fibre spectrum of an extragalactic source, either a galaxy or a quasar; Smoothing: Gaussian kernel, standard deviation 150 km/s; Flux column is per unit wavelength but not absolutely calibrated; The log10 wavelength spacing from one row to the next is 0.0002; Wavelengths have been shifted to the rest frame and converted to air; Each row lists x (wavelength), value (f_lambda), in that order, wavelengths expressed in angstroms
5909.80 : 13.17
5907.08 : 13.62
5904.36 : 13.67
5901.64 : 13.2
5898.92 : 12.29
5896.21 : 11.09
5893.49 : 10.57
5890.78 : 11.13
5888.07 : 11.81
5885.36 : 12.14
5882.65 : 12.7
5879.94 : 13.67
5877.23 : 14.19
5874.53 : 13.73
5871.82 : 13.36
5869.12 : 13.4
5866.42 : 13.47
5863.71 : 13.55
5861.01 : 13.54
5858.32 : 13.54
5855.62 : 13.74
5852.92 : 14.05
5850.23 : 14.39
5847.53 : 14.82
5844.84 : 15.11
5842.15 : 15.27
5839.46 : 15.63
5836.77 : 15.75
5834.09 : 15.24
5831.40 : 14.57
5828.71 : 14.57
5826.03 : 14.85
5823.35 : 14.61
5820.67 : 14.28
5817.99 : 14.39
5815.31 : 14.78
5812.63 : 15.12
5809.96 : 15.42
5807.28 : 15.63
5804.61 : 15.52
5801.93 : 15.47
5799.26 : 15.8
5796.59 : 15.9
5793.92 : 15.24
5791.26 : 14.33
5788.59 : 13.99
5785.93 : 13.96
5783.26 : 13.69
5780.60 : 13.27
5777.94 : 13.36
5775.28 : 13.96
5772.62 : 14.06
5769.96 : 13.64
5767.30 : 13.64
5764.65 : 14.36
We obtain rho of 5777.94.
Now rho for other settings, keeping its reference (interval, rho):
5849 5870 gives 5852.92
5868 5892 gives 5869.12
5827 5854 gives 5852.92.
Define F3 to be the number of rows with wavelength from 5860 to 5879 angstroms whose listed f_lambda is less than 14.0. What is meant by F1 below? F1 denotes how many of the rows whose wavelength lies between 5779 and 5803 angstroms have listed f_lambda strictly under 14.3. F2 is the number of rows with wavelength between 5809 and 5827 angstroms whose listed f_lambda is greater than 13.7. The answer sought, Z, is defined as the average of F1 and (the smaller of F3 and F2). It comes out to 5.0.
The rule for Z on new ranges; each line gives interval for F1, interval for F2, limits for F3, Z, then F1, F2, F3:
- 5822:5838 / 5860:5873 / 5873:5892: 0.0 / 0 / 0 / 6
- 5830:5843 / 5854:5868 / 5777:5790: 0.5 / 0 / 1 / 5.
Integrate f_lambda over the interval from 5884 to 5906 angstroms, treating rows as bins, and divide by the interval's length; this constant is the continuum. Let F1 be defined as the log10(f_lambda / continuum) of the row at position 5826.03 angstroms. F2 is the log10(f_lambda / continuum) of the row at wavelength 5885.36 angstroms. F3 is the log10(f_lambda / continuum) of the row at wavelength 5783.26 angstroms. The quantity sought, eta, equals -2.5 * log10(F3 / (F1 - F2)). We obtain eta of 0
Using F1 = 0.092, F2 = 0.005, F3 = 0.057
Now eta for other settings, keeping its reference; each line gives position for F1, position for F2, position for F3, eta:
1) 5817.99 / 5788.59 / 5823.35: -2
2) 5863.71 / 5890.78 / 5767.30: 0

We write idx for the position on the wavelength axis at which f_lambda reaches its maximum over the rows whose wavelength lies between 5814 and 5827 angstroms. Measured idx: 5826.03 angstroms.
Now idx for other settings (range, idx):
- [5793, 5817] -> 5796.59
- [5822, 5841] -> 5836.77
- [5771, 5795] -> 5793.92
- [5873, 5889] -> 5877.23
